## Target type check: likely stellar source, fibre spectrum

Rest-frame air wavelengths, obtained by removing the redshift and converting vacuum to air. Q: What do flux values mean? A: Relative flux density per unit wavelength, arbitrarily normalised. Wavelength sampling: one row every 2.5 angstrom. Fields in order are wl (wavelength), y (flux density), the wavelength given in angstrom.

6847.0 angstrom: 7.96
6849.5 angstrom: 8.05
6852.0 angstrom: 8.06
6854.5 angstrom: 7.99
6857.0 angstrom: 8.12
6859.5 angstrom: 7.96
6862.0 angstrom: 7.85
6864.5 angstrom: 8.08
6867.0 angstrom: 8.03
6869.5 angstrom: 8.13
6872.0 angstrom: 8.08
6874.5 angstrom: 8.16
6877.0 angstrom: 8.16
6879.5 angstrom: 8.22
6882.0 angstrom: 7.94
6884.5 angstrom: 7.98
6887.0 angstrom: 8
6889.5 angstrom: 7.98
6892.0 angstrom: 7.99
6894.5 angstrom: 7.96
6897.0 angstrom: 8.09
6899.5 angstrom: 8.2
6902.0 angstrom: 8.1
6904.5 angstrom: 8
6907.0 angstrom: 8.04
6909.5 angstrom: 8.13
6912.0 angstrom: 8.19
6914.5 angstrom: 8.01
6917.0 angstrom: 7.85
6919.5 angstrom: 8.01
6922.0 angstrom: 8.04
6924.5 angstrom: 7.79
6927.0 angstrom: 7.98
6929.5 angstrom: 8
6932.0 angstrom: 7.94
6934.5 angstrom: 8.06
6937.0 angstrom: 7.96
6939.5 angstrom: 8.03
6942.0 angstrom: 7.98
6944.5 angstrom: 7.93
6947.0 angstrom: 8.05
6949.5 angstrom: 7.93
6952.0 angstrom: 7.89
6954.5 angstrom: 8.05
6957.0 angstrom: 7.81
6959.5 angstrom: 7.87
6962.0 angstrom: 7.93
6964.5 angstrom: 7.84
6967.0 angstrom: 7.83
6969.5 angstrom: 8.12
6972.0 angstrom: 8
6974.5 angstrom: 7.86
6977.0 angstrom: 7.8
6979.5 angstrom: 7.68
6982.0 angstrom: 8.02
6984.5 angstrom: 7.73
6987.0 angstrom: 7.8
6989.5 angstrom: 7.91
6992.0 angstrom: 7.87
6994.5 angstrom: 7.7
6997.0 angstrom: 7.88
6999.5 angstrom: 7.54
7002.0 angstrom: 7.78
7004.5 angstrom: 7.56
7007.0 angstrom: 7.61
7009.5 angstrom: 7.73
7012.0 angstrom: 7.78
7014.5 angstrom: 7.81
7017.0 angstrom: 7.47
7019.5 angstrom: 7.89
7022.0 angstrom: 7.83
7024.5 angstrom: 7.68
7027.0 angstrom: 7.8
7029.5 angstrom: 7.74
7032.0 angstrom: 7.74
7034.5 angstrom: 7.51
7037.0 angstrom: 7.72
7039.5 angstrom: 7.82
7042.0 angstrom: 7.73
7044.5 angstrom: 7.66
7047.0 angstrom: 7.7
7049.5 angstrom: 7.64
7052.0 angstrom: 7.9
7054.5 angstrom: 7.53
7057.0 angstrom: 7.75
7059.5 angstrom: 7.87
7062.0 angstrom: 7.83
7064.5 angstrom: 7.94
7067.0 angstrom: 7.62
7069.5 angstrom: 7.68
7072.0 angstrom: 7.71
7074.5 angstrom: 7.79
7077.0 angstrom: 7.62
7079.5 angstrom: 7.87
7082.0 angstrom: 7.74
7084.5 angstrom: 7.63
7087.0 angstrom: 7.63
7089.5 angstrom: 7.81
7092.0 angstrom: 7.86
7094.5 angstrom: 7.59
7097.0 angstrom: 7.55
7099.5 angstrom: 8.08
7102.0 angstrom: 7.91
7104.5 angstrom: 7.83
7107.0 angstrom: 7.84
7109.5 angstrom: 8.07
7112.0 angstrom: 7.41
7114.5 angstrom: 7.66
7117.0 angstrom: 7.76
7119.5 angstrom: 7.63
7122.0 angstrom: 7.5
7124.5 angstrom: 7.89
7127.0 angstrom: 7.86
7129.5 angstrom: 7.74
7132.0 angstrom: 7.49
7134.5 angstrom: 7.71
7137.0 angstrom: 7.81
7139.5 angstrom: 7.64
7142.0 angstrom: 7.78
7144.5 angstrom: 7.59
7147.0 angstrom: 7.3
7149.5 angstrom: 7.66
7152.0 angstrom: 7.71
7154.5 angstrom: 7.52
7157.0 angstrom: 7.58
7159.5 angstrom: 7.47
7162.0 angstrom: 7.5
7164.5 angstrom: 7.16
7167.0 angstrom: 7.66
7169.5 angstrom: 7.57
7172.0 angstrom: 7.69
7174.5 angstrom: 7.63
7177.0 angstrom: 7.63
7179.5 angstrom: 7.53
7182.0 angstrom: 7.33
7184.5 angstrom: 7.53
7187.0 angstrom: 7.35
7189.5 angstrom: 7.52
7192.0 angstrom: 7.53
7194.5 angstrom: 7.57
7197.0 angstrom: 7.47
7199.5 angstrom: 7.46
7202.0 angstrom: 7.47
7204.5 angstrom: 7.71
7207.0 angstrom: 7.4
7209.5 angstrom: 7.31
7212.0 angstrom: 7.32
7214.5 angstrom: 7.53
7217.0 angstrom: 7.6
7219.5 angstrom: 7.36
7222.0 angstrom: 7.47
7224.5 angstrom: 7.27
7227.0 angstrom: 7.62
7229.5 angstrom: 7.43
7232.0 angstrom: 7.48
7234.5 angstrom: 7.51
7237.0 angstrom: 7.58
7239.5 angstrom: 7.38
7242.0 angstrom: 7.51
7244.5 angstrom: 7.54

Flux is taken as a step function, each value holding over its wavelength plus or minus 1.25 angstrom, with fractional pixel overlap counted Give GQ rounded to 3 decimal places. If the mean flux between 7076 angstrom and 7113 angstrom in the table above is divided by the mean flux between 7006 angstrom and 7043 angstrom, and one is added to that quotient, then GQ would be 2.005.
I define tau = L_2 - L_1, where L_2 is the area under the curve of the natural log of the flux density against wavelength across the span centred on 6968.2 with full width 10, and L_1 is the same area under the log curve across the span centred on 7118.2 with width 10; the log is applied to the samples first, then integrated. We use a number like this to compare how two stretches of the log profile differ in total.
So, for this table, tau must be 0.4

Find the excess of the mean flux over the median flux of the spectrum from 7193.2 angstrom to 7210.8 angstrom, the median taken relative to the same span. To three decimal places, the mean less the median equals 0.014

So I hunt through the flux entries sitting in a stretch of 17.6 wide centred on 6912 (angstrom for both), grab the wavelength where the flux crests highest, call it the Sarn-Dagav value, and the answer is 6912.0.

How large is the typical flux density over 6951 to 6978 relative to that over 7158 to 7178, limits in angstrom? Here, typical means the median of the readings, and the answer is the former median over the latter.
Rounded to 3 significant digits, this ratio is 1.04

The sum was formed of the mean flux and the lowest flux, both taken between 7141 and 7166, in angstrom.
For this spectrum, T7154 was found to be 14.7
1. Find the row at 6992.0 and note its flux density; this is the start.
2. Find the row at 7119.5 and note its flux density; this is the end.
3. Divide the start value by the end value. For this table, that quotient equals 1.031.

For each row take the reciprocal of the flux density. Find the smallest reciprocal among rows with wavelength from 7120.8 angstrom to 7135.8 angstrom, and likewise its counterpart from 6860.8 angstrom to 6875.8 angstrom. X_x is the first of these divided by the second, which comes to 1.03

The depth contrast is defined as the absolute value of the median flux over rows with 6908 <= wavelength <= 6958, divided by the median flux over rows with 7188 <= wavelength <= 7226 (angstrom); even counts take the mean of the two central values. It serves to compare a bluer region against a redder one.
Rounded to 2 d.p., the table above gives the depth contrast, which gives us 1.07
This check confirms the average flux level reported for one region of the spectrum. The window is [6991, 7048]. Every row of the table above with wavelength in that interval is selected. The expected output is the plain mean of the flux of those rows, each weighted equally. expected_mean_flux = 7.7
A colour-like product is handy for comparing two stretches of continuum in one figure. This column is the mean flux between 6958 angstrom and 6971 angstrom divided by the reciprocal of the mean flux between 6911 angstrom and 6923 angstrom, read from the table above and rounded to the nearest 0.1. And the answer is 63.5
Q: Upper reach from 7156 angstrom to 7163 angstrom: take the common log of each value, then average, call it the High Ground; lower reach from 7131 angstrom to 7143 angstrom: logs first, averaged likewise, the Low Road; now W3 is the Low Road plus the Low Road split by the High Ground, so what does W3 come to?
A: 1.897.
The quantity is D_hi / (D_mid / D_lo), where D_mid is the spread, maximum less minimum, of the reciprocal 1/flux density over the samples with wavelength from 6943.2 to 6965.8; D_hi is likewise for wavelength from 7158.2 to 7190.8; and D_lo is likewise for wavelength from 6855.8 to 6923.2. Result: 0.014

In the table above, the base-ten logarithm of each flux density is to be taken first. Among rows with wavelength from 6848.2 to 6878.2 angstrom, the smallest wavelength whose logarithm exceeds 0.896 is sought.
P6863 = 6849.5 angstrom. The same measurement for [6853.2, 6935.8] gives 6854.5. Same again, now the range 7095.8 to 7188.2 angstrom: 7099.5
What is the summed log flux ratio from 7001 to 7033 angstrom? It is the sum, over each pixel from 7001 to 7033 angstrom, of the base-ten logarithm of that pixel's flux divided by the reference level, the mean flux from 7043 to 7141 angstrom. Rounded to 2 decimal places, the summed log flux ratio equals -0.01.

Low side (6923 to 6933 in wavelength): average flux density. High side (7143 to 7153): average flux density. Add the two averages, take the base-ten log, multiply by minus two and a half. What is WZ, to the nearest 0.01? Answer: -2.98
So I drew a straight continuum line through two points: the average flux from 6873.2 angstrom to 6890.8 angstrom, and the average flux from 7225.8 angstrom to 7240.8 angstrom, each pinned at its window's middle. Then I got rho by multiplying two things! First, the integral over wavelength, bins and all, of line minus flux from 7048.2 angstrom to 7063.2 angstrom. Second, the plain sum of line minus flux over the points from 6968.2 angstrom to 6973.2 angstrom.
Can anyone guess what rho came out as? -0.13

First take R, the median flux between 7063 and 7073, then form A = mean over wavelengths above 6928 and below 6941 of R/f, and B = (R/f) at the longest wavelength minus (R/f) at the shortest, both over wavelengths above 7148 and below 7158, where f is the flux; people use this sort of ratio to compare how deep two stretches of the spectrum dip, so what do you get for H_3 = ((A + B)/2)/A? 0.506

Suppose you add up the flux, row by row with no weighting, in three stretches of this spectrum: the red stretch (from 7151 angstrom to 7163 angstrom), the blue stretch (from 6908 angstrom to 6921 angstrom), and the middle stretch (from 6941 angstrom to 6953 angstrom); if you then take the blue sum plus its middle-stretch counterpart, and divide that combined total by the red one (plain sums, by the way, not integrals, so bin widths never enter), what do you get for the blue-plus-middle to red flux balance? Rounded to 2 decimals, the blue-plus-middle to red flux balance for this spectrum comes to 2.12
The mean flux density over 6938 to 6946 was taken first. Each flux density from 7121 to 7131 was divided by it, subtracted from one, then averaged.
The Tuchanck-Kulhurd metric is 0.029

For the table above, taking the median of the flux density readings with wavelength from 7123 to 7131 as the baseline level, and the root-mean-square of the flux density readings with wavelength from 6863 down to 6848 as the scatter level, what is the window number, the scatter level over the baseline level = 1.02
